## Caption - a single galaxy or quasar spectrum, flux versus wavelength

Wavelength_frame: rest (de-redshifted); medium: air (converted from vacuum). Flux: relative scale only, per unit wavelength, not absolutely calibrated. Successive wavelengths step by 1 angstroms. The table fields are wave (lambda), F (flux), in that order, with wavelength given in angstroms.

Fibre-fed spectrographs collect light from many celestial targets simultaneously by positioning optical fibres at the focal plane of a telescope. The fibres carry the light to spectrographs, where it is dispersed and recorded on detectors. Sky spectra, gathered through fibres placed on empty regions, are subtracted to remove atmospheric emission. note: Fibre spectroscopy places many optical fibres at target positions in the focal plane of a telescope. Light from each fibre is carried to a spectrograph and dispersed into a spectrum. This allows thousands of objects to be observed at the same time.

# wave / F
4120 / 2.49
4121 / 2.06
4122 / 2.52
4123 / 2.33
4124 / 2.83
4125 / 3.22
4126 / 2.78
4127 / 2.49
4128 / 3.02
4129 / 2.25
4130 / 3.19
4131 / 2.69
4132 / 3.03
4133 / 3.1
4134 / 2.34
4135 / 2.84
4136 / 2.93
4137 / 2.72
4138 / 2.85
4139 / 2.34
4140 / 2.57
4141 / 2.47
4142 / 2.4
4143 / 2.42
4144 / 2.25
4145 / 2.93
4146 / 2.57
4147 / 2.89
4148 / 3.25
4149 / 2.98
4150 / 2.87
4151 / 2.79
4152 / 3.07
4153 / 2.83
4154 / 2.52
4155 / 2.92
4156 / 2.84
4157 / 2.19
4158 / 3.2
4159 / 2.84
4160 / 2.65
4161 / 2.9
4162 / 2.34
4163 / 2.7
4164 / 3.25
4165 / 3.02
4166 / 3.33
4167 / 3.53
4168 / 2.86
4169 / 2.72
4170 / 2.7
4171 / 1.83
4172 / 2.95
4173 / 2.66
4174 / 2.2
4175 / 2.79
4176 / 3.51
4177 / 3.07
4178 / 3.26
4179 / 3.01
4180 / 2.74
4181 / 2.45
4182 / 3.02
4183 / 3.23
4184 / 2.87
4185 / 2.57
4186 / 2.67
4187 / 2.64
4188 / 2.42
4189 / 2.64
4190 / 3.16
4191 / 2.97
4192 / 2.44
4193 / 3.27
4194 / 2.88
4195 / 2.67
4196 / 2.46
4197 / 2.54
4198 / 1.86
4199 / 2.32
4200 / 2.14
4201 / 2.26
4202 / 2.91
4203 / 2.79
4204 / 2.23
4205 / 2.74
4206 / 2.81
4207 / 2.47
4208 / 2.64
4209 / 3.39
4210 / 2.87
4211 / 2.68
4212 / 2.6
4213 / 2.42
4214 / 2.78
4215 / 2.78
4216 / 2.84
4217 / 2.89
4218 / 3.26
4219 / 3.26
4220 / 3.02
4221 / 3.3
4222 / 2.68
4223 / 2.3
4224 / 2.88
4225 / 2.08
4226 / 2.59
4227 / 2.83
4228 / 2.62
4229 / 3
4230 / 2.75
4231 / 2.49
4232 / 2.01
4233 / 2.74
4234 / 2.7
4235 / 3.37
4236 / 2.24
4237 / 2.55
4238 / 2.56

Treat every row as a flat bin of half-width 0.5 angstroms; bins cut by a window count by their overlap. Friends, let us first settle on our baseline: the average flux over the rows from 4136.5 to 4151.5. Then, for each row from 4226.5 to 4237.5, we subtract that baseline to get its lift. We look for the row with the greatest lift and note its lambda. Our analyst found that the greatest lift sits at 4235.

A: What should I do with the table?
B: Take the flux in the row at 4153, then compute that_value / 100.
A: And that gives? 0.0283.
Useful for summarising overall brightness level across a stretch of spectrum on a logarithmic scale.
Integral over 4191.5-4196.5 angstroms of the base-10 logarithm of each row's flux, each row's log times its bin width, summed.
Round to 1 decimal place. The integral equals 2.2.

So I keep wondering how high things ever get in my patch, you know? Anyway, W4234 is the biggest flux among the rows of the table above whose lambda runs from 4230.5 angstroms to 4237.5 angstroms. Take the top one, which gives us 3.37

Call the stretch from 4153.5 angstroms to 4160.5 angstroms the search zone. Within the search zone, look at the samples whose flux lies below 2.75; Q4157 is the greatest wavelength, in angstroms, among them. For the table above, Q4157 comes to 4160 angstroms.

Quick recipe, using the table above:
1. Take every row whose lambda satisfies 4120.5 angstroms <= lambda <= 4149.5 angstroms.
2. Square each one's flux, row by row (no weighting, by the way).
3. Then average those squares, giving 7.39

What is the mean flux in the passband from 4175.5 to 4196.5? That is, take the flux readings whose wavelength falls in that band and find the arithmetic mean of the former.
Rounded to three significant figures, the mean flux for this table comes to 2.85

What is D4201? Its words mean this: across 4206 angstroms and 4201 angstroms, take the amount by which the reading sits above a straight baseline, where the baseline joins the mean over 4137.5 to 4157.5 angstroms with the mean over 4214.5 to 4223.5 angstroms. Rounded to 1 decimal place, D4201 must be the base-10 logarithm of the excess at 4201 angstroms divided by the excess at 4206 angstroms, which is 0.9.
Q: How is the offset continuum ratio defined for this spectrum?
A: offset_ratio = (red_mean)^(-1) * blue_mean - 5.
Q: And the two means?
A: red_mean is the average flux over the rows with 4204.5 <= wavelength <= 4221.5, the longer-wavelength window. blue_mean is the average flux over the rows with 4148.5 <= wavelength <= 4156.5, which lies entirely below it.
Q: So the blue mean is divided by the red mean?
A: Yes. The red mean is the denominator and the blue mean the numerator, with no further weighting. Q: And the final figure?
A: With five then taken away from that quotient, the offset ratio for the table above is -4.01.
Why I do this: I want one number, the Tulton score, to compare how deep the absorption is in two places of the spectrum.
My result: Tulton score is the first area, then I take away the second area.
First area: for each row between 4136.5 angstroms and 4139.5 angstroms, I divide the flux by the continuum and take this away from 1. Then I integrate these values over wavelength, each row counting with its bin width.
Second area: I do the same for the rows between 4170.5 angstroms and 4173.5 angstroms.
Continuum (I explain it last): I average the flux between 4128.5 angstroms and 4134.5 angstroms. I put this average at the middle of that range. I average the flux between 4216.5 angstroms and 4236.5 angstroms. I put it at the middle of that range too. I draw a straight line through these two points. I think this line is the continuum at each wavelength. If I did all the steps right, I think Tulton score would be -0.16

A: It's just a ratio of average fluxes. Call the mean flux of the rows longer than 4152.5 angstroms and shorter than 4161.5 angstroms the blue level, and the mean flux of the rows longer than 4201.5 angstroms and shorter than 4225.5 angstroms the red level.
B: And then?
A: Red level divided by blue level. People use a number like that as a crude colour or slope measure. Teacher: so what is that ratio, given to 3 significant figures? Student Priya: 1.00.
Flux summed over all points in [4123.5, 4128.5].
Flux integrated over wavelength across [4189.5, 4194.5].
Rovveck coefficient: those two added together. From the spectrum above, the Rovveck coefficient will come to 29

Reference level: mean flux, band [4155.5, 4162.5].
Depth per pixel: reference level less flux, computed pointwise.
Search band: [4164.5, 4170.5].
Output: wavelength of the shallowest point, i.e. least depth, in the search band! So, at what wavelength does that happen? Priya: 4167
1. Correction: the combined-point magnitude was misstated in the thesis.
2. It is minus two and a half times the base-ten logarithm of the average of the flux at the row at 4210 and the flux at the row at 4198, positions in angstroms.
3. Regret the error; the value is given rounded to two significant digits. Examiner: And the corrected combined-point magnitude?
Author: -0.93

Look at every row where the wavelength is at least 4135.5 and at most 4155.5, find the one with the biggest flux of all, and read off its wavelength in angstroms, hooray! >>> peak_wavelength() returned 4148 angstroms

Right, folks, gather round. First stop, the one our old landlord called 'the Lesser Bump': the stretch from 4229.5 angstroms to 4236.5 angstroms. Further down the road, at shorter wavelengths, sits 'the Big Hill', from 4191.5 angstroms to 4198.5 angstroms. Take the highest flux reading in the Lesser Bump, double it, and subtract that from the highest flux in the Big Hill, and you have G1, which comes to -3.5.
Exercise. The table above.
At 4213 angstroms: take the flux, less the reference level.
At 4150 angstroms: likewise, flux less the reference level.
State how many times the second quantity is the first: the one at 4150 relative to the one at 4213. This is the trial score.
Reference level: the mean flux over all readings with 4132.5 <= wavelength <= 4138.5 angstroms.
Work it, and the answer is -0.19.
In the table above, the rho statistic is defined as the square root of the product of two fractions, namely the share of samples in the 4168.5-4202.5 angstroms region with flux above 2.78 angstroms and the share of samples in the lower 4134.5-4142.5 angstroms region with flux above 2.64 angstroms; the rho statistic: 0.45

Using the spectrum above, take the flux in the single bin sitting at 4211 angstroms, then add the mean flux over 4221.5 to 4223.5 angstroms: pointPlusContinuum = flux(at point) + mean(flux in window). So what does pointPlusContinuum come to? 5.17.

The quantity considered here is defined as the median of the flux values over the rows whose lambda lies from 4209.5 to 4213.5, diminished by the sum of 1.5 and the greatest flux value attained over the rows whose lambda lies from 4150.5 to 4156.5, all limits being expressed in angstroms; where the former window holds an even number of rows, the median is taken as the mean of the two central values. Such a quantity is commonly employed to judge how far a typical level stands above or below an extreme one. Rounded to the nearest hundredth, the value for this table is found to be -1.93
